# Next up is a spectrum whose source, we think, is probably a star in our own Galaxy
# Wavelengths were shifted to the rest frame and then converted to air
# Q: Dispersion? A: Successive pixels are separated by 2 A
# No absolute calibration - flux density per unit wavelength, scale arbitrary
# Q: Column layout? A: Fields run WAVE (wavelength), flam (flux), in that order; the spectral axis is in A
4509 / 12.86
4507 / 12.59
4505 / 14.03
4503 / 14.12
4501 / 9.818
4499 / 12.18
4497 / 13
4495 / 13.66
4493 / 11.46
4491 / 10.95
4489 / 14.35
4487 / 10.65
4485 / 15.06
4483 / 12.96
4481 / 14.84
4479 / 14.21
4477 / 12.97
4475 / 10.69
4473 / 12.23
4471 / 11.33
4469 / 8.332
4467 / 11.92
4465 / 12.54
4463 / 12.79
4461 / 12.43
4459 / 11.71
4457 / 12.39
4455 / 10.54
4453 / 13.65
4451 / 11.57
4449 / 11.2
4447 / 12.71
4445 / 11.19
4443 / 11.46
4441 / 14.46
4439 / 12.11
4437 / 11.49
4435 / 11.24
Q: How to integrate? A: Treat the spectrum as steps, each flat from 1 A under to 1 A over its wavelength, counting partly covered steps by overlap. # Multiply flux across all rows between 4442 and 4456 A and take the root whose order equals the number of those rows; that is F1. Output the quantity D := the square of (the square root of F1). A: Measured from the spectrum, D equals 11.72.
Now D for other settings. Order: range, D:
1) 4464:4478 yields 11.33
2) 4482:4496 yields 12.63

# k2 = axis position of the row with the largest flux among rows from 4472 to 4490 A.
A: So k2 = 4485 A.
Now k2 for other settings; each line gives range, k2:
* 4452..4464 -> 4453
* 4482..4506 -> 4485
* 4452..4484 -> 4481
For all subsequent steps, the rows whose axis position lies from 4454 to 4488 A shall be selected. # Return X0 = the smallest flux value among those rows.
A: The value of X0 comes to 8.332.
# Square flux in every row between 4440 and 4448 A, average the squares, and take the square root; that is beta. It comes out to 12.5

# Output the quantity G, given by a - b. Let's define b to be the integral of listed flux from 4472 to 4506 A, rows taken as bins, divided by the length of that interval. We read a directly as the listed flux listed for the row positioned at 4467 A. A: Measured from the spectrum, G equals -0.9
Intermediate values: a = 11.92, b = 12.8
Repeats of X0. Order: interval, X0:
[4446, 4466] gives 10.54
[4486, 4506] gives 9.818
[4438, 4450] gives 11.19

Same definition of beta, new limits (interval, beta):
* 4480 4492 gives 13.3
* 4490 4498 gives 12.3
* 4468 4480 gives 11.8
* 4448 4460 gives 11.9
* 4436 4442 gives 12.8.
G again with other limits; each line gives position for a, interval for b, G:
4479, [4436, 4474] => 2.3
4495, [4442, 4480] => 1.8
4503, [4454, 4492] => 1.9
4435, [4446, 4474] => -0.6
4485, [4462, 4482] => 2.9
